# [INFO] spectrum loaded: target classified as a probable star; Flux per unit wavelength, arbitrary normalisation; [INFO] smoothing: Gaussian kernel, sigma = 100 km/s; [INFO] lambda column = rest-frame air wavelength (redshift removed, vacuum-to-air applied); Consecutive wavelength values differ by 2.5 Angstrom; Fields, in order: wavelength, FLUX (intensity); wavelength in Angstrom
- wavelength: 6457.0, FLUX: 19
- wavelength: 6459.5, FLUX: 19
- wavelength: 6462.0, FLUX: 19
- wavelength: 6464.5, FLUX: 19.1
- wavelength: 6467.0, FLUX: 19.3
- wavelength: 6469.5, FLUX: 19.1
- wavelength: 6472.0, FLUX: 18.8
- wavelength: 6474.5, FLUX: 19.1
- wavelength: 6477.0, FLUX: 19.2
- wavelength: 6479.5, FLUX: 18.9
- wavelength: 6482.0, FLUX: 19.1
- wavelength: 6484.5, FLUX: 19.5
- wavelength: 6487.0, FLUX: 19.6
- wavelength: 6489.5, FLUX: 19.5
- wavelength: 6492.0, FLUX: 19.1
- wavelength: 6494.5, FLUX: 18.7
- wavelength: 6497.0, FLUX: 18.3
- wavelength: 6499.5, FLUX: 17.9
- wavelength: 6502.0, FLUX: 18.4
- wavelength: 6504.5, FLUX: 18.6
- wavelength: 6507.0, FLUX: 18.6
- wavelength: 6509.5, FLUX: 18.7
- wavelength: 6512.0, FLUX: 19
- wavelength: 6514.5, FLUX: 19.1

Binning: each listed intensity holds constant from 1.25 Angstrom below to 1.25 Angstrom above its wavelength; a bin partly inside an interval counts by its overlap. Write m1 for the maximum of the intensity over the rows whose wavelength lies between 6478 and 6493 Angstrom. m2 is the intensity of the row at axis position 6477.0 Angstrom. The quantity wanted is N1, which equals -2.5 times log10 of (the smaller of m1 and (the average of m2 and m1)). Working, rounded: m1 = 19.6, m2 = 19.2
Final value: -3.22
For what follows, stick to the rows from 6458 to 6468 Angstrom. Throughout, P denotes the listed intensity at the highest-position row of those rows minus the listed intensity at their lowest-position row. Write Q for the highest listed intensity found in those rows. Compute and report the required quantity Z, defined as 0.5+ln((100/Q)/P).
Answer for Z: 3.3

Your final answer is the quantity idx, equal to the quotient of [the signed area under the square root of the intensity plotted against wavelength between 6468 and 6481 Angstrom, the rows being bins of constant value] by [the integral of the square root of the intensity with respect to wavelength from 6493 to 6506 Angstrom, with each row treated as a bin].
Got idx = 1.02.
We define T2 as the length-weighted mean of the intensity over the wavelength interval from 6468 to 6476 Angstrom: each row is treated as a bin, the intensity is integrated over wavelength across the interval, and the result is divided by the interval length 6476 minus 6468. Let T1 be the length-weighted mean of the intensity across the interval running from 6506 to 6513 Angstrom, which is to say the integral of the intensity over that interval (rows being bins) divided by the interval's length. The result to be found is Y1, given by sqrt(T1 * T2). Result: 18.9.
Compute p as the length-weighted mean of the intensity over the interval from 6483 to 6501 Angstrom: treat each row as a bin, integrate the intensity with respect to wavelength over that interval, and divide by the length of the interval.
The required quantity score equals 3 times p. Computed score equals 56.8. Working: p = 18.9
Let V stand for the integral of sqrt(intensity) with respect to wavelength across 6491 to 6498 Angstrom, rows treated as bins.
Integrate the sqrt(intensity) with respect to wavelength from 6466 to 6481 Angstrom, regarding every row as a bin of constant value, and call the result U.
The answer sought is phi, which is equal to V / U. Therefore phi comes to 0.5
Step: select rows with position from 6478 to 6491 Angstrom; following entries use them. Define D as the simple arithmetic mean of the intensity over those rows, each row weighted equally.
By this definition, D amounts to 19.3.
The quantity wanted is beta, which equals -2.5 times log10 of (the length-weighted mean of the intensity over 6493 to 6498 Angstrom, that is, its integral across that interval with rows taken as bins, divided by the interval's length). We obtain -3.17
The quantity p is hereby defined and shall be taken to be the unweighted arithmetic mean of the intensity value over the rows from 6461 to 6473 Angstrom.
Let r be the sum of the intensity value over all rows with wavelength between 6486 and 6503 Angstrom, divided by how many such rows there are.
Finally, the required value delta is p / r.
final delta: 1.015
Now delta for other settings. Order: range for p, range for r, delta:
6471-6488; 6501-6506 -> 1.036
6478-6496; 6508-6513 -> 1.019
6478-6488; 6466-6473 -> 1.011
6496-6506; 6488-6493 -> 0.948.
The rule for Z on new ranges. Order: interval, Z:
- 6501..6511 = 3.4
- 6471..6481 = 4.5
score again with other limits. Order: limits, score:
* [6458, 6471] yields 57.3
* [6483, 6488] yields 58.6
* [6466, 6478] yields 57.3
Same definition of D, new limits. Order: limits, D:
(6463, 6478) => 19.1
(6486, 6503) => 18.8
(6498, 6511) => 18.4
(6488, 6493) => 19.3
